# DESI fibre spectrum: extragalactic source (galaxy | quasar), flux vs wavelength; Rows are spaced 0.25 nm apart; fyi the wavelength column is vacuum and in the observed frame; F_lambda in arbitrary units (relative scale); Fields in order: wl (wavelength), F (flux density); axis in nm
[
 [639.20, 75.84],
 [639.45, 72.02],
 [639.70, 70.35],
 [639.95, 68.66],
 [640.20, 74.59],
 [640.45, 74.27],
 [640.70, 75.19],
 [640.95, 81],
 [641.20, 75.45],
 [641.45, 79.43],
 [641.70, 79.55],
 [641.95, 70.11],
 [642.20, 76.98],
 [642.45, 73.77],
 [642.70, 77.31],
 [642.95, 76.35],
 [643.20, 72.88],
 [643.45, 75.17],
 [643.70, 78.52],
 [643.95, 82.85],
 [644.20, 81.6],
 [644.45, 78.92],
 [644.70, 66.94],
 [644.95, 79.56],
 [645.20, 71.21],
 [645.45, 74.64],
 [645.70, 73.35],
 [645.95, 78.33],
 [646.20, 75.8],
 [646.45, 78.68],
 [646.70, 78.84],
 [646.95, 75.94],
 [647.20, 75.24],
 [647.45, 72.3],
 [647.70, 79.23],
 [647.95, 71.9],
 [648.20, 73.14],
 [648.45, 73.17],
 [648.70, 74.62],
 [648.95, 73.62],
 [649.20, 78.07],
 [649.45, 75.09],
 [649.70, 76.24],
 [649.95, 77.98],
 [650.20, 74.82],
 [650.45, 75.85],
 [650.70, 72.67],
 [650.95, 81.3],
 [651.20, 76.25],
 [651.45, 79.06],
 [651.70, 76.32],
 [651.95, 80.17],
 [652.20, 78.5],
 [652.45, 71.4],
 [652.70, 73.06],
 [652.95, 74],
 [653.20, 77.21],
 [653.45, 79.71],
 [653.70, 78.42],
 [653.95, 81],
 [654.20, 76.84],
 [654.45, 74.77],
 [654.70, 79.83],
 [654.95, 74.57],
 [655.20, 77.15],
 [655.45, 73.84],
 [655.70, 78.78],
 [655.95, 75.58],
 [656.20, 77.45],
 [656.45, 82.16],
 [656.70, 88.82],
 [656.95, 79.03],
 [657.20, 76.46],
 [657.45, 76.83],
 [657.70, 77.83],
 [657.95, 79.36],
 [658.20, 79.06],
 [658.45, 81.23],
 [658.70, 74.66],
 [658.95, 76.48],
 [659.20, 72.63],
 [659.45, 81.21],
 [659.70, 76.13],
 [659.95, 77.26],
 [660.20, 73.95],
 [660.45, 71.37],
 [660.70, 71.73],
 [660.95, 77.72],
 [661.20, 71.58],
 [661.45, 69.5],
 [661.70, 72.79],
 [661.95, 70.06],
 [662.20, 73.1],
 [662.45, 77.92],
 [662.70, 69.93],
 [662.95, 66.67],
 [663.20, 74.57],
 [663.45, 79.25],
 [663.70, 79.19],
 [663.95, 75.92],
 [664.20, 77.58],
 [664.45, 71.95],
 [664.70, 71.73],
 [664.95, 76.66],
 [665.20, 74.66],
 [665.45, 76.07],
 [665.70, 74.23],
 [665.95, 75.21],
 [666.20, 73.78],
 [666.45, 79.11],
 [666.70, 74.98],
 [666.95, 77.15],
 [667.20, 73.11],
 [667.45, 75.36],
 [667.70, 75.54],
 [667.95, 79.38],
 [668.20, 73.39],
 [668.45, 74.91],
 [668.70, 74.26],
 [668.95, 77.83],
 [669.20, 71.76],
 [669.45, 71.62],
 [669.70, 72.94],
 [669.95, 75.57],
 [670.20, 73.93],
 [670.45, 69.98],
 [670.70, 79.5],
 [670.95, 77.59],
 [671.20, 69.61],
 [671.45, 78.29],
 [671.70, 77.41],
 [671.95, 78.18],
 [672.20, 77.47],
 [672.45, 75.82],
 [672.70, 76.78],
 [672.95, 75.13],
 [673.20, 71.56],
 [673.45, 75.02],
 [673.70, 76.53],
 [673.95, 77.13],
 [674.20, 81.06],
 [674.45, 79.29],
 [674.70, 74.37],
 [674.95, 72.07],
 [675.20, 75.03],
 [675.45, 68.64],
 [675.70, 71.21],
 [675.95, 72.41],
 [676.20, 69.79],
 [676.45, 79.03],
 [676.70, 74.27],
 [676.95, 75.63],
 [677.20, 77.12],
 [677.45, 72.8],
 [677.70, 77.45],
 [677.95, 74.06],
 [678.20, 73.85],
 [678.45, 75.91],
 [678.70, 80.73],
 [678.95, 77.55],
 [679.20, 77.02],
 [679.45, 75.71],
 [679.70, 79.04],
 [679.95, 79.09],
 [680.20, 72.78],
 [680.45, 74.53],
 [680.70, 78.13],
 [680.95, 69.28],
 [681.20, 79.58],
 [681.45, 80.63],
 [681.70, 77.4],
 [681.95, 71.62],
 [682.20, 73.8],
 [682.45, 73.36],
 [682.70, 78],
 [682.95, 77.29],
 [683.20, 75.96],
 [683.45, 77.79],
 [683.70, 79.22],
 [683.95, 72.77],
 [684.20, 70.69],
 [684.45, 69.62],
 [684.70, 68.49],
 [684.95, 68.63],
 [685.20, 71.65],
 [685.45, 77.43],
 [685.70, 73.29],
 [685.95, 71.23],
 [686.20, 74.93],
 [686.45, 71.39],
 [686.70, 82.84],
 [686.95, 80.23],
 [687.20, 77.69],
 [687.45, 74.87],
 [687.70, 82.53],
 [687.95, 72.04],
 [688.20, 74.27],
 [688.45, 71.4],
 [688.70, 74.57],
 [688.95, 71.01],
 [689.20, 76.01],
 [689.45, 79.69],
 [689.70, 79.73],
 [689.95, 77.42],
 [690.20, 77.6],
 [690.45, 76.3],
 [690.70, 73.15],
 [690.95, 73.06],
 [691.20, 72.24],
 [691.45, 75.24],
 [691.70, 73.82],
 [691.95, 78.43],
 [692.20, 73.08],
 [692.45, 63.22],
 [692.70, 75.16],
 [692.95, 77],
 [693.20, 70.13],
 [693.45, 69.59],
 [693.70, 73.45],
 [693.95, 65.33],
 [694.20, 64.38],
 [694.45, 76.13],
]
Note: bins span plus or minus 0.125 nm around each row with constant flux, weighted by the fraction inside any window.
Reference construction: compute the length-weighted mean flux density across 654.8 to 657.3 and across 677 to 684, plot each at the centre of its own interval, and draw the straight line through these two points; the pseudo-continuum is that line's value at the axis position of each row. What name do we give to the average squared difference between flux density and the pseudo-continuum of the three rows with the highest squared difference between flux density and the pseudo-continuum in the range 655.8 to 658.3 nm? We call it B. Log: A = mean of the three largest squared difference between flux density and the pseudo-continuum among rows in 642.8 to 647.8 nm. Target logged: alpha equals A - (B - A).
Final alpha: 137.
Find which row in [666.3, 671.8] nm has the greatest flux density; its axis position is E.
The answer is 670.70 nm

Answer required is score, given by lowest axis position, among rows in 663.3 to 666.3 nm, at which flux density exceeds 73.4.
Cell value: 663.45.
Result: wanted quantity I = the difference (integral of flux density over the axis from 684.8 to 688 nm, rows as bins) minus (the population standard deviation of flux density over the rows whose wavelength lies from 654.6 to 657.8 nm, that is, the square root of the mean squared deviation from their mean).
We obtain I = 237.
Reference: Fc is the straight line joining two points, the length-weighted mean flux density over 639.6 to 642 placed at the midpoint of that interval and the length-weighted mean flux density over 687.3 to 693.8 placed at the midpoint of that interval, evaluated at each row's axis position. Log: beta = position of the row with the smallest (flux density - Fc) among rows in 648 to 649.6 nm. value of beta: 648.20 nm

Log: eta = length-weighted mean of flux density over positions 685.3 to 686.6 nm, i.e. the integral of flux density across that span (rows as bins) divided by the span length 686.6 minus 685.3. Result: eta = 73.8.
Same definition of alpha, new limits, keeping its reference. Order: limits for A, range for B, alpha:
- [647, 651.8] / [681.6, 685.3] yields 45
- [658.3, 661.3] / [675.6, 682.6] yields 42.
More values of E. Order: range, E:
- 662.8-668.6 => 667.95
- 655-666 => 656.70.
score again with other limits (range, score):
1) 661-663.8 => 662.45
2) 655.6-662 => 655.70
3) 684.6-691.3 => 685.45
